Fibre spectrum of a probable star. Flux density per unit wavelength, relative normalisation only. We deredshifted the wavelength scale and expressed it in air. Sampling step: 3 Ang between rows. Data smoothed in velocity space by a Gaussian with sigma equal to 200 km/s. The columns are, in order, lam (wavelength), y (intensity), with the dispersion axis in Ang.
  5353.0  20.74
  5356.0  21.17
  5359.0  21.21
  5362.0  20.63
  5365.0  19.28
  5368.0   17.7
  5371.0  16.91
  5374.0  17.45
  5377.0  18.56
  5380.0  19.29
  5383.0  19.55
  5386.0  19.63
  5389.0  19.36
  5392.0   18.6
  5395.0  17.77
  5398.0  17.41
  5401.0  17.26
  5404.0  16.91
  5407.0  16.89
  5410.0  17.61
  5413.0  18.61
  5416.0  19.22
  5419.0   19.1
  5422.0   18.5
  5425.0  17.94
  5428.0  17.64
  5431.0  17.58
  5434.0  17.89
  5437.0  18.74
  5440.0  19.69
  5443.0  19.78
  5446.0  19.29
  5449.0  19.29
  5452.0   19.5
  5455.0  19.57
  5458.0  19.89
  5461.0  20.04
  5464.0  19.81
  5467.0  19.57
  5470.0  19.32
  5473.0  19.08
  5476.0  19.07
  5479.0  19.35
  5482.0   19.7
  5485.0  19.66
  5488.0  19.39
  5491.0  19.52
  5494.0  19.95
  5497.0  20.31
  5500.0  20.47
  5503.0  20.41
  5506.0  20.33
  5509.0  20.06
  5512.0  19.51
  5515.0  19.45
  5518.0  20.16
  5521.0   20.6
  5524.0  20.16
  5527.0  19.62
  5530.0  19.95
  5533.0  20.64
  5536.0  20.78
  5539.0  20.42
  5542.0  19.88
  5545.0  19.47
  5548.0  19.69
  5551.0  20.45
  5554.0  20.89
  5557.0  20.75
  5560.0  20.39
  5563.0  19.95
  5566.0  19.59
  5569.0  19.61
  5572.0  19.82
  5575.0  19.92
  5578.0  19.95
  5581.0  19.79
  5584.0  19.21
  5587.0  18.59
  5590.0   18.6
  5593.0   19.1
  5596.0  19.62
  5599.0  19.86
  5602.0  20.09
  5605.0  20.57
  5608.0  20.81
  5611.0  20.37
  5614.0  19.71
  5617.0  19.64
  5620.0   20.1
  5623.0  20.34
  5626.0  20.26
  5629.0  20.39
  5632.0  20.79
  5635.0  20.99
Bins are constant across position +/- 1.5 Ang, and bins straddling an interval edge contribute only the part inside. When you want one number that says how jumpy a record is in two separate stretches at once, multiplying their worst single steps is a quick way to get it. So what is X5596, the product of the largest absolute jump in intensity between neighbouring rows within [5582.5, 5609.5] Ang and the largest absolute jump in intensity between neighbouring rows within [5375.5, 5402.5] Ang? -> 0.51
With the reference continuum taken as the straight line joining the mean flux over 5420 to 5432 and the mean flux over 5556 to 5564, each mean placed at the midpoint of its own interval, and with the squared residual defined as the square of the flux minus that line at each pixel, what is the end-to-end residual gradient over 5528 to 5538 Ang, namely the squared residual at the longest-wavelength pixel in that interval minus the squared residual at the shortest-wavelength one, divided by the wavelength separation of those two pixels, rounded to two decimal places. 0.12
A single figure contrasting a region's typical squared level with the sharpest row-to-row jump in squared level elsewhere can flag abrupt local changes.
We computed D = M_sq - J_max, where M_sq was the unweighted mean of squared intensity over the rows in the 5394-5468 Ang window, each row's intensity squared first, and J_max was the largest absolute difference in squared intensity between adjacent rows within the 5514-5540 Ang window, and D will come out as 320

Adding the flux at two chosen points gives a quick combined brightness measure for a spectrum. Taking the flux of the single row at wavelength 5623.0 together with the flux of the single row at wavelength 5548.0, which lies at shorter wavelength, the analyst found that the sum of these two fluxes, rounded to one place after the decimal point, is 40.0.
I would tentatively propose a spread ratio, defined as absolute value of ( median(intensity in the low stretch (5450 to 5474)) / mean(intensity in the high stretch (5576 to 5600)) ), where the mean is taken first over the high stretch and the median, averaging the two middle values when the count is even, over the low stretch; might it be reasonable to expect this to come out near 1.01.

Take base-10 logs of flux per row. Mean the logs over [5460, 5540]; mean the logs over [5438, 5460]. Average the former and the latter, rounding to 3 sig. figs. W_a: 1.30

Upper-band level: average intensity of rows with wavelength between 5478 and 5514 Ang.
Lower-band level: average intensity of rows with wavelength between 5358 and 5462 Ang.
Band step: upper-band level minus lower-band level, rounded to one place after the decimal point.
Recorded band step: 1.2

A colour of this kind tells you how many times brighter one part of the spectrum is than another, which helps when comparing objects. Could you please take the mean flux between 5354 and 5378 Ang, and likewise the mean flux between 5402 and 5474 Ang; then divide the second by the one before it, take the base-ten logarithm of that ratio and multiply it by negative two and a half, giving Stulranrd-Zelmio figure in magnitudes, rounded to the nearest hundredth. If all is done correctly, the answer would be 0.02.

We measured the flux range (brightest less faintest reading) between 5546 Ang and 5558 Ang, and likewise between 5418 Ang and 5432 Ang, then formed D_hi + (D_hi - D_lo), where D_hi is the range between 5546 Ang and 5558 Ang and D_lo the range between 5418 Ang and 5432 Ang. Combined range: 0.9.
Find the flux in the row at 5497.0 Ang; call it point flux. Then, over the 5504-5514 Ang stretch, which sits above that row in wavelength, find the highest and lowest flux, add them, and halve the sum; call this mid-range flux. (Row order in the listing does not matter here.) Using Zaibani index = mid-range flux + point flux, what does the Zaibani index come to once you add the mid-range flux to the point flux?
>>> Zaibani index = 40.2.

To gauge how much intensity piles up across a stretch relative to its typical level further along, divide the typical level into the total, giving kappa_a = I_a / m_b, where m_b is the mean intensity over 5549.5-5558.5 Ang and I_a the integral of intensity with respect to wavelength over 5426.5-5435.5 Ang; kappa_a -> 7.7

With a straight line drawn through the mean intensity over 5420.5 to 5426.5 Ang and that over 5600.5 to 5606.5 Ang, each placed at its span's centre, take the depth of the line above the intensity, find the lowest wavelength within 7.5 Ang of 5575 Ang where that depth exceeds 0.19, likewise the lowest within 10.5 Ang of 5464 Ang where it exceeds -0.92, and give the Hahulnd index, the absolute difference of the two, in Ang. 102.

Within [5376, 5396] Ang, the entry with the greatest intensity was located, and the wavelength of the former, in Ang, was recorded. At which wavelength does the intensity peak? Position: 5386.0 Ang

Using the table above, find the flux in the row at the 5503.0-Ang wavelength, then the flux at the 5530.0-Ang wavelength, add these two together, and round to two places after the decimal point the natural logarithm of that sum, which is 3.70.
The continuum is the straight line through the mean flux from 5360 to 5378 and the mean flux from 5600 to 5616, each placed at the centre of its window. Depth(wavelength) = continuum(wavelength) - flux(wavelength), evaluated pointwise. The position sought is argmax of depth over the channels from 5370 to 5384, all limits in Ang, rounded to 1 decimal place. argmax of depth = 5371.0 Ang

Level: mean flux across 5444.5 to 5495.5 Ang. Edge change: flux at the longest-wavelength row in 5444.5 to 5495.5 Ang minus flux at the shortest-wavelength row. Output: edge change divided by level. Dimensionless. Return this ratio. 0.034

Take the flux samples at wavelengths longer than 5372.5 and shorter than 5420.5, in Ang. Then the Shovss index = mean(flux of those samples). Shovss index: 18.3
